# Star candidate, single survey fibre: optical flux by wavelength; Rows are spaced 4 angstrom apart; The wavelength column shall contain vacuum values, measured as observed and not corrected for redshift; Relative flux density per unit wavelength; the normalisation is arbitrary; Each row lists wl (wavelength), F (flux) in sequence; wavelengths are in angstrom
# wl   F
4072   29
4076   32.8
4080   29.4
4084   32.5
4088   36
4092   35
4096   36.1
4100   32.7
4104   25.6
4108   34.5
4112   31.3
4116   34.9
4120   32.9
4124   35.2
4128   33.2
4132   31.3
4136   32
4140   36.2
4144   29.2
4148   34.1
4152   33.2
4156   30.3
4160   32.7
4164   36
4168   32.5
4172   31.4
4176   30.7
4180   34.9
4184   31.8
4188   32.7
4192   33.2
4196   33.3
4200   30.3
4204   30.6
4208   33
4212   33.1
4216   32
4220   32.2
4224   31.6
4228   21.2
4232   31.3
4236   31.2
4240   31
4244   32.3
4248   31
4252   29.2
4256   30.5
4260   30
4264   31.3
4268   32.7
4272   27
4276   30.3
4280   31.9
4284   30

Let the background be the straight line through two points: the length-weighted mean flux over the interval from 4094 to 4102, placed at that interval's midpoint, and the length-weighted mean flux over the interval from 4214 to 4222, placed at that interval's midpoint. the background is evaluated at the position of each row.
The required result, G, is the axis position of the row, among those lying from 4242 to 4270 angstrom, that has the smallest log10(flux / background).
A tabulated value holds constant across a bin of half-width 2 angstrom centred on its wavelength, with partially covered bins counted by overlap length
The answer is 4252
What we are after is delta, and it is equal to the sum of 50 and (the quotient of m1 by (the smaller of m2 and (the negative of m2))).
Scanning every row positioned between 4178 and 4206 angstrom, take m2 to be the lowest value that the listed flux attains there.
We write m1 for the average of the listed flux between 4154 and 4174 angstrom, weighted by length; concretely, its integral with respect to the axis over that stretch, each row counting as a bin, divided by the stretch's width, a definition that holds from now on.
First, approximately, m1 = 32.6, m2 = 30.3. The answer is 48.9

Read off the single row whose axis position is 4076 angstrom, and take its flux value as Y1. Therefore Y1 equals 32.8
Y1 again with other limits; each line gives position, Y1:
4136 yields 32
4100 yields 32.7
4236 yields 31.2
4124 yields 35.2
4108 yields 34.5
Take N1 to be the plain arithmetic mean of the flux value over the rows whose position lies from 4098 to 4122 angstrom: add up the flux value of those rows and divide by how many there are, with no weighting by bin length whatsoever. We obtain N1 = 32.0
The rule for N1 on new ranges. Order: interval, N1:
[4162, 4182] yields 33.1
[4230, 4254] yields 31.0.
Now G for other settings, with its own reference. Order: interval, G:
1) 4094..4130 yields 4104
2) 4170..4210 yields 4176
